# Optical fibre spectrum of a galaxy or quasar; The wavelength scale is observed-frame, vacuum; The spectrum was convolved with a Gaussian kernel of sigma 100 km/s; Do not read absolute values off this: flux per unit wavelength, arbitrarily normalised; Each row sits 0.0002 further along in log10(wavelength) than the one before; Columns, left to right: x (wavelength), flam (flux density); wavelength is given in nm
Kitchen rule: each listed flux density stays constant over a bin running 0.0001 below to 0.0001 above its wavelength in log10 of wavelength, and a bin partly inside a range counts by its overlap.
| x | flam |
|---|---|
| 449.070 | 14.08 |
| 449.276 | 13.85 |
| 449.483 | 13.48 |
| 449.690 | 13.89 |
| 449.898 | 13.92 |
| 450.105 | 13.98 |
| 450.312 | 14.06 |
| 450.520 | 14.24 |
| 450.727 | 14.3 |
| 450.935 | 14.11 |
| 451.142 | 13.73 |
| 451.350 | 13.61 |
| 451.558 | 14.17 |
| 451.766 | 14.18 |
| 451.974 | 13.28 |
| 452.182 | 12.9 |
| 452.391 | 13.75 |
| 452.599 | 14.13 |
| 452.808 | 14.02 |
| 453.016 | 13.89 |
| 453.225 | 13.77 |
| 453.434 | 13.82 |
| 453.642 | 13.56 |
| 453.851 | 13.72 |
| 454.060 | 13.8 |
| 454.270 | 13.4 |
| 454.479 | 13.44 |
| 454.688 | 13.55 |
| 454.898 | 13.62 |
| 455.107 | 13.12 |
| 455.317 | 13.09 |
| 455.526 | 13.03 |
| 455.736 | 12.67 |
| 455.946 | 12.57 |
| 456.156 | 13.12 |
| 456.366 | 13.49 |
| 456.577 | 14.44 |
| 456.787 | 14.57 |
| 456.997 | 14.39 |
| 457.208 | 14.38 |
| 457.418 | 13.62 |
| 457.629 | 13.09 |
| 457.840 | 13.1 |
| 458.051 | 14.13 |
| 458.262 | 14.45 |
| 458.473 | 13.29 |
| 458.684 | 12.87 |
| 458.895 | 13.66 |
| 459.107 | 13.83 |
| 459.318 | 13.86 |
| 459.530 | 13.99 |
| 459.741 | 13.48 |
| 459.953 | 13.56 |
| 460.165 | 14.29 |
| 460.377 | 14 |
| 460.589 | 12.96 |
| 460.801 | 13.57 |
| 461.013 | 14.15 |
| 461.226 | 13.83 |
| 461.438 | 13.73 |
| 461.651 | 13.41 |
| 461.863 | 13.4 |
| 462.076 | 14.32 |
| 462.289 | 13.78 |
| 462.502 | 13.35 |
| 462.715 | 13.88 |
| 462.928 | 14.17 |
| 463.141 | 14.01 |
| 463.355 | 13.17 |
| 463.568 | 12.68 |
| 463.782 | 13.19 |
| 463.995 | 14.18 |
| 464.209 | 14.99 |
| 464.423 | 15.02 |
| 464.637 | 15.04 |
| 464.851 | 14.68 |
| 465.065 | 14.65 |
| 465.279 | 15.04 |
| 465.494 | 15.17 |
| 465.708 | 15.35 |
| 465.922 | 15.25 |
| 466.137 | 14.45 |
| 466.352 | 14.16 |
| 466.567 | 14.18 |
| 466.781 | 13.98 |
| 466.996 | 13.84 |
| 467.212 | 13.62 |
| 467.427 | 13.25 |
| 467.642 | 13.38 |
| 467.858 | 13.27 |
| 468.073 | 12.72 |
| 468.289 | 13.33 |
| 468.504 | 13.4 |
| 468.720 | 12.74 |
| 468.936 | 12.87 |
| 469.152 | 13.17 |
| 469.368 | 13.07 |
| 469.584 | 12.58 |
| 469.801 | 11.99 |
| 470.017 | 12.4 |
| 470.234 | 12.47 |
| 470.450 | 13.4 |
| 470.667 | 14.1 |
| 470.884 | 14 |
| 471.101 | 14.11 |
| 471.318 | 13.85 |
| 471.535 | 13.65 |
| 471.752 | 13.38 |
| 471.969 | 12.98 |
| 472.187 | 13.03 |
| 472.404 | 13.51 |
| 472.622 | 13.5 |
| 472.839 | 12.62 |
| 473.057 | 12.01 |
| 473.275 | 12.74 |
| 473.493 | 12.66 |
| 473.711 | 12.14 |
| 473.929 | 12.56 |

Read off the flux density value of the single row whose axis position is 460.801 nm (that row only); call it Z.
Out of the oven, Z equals 13.57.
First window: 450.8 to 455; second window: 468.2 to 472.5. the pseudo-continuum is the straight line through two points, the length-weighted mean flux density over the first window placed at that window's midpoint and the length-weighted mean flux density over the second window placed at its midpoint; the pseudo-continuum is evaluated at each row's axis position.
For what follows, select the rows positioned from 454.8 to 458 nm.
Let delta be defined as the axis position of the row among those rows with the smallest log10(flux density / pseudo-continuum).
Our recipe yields 455.946 nm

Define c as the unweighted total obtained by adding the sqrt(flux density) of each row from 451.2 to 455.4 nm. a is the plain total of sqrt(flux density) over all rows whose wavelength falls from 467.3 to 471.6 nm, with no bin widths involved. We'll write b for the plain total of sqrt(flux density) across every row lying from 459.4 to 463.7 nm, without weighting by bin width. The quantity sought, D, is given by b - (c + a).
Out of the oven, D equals -72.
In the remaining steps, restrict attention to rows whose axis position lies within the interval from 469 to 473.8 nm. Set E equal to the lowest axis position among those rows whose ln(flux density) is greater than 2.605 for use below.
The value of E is 470.667 nm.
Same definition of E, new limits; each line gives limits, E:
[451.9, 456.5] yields 452.391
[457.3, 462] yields 457.418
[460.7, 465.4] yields 460.801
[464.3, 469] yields 464.423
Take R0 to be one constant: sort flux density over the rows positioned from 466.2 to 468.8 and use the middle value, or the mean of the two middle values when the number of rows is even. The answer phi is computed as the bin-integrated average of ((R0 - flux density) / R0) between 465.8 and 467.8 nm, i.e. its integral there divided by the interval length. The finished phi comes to -0.05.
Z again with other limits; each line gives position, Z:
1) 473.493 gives 12.66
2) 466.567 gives 14.18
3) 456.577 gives 14.44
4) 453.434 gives 13.82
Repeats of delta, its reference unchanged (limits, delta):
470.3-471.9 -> 470.450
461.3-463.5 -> 463.355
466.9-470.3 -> 469.801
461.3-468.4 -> 463.568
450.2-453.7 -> 452.182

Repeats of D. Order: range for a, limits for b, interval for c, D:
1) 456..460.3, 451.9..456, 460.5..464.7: -75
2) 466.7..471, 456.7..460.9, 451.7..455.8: -72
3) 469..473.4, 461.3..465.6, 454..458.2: -71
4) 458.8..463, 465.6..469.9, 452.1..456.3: -74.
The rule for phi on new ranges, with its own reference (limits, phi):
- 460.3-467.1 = -0.05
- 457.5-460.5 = -0.02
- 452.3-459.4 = -0.02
